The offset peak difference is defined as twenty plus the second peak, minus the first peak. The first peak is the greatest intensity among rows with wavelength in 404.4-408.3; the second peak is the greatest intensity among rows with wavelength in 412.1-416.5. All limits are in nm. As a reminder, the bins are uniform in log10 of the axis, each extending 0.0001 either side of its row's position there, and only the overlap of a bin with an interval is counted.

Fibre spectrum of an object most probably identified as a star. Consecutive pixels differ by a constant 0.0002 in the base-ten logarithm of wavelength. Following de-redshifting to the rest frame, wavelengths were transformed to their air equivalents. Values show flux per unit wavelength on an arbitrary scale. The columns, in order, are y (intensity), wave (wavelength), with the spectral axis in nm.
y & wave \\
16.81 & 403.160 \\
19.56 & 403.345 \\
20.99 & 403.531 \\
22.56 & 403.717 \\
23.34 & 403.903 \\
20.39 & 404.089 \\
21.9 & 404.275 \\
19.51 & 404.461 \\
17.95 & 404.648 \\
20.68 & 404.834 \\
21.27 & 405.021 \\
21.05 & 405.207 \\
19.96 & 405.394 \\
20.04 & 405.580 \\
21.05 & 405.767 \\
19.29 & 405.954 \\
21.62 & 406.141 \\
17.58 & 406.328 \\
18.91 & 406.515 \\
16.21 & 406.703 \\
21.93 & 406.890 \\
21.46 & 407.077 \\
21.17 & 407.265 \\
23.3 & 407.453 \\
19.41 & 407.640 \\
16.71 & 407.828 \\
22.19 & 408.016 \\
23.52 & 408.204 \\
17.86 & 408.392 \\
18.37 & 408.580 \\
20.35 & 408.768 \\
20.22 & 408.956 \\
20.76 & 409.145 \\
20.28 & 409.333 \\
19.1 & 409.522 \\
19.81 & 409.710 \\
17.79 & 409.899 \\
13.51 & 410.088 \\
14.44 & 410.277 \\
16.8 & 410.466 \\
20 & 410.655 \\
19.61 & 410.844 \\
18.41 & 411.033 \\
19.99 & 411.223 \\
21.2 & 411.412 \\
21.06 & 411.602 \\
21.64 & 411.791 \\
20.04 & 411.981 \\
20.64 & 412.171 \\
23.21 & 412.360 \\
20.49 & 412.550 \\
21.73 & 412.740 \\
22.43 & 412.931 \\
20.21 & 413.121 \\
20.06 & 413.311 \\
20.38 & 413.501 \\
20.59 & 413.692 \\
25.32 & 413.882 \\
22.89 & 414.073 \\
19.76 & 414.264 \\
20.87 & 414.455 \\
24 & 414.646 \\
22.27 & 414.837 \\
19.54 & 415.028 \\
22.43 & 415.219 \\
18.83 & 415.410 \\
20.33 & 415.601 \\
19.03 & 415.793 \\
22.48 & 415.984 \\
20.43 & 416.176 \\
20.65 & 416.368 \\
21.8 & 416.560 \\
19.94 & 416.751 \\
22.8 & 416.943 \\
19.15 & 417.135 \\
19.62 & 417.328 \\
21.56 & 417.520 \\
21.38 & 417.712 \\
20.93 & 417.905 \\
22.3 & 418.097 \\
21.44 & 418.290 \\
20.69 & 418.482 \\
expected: 22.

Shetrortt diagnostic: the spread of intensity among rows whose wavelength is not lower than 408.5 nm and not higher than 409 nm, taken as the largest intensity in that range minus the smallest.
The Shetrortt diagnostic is 2.0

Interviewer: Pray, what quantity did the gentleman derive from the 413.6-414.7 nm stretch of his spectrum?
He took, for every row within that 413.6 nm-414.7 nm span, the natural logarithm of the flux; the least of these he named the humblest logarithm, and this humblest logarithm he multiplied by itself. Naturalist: 8.9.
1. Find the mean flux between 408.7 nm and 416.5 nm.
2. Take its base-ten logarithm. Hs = 1.308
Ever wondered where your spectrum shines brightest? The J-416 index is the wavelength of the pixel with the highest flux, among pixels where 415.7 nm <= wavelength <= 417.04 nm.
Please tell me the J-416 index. 416.943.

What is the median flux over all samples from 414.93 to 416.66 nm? 20.4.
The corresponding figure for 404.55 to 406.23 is 20.7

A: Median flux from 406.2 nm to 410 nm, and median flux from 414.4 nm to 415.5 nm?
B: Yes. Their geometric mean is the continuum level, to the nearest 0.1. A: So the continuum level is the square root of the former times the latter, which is 20.8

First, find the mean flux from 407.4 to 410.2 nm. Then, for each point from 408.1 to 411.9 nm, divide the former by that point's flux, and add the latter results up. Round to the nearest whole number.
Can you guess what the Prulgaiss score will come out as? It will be 21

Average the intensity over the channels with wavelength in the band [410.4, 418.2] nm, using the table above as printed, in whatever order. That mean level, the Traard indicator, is 20.9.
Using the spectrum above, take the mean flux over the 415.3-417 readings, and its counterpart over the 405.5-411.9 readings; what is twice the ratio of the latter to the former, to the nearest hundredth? 1.89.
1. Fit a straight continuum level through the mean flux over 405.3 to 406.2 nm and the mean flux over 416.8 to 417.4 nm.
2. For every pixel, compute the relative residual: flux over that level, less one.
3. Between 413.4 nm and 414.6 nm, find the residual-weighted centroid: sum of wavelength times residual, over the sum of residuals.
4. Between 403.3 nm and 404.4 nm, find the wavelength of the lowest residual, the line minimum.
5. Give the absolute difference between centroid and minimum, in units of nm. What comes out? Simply 10.60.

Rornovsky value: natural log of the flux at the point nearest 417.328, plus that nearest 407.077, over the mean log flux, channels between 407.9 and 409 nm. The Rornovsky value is 2.01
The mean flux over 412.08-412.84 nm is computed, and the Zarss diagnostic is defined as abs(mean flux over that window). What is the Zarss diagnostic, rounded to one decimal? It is 21.5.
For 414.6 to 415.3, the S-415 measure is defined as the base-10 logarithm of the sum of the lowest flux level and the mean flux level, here 1.62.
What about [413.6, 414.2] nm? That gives 1.64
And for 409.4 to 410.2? 1.49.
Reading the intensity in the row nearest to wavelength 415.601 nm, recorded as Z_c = 20.33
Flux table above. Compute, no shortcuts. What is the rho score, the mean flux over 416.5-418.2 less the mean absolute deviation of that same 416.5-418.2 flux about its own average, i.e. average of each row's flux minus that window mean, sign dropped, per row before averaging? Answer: 20.0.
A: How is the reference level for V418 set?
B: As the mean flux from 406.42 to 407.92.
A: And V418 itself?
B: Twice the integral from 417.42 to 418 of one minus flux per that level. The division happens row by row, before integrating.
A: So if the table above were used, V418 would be -0.081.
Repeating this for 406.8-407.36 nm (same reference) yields -0.092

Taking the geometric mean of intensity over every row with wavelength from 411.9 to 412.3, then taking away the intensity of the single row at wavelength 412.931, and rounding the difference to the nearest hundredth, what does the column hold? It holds -2.09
